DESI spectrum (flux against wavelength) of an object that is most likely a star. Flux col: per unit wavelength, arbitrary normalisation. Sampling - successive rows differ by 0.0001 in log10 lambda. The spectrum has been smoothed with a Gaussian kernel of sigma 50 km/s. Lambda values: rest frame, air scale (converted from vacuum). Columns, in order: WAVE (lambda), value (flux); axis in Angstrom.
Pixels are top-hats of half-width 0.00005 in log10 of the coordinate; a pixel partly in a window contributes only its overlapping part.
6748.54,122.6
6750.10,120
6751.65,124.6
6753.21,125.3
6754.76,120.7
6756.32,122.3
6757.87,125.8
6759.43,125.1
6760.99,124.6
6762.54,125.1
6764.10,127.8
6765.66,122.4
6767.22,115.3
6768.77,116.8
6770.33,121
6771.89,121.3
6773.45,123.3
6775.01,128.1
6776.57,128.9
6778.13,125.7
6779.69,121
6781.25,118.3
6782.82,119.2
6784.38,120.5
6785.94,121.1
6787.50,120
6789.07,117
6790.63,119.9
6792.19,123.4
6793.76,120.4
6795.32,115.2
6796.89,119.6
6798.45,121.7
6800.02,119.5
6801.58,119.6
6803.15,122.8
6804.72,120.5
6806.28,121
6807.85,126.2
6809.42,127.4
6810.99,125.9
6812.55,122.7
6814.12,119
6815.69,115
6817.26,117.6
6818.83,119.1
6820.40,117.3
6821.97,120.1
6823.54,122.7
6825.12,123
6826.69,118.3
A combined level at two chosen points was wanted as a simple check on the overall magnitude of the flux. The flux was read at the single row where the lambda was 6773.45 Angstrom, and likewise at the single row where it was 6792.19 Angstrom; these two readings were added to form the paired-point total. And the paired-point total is 247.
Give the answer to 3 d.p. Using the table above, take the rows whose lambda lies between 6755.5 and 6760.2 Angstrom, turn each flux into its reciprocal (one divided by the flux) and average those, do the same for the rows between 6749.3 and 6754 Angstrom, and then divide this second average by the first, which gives 1.009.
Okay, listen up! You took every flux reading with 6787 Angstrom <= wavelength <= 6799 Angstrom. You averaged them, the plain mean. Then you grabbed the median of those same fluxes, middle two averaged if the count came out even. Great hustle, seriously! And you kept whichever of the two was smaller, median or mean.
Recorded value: 120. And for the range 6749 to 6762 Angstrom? 124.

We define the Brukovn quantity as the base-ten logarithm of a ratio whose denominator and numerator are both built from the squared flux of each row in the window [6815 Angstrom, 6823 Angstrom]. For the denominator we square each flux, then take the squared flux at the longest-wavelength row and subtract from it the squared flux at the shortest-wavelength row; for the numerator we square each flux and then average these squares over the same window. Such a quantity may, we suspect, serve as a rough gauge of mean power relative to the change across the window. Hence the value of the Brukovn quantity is 1.1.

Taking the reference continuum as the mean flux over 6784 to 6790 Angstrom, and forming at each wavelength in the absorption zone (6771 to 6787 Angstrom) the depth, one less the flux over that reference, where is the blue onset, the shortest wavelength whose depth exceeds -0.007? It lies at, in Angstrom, 6781.25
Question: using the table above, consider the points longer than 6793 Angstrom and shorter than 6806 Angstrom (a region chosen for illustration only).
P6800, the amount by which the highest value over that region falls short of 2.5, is -120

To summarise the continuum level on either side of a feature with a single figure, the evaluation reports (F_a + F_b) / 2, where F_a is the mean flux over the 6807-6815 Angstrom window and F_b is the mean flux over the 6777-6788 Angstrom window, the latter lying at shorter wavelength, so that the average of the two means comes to 123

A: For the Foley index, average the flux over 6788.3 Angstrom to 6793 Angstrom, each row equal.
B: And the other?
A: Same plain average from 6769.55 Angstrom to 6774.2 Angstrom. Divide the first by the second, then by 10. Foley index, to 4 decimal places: 0.0986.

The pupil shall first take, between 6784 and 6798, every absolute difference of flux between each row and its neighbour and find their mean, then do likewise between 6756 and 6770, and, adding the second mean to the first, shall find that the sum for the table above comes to 5.70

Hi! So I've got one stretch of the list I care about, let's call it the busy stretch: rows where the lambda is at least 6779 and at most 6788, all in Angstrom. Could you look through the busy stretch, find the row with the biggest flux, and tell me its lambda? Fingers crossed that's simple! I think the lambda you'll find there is 6785.94 Angstrom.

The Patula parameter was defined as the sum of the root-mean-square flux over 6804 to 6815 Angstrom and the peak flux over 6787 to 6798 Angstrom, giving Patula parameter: 247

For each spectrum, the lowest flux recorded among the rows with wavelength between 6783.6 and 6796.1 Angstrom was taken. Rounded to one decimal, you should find 115.2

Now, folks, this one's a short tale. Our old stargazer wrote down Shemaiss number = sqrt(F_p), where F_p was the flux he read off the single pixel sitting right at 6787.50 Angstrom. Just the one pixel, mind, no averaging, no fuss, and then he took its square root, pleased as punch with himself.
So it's 11.0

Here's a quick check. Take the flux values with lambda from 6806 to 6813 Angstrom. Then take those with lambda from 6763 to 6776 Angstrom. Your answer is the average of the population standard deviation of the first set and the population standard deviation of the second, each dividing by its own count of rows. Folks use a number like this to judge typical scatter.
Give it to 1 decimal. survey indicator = 3.3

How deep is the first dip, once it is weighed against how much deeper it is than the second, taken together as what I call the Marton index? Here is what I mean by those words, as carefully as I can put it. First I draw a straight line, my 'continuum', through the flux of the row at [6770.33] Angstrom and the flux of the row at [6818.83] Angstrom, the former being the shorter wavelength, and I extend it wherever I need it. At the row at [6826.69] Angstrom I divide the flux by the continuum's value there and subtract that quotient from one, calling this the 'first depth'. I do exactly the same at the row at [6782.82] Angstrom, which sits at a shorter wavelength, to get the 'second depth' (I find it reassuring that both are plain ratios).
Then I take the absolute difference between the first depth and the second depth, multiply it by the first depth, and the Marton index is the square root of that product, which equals 0.005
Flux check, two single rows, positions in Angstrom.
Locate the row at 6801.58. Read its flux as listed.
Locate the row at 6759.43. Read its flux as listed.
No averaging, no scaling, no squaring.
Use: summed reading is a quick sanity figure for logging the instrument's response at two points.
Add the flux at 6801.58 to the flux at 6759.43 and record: 245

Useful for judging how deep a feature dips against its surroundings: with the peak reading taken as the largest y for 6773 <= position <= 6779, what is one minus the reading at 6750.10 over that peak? 0.07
